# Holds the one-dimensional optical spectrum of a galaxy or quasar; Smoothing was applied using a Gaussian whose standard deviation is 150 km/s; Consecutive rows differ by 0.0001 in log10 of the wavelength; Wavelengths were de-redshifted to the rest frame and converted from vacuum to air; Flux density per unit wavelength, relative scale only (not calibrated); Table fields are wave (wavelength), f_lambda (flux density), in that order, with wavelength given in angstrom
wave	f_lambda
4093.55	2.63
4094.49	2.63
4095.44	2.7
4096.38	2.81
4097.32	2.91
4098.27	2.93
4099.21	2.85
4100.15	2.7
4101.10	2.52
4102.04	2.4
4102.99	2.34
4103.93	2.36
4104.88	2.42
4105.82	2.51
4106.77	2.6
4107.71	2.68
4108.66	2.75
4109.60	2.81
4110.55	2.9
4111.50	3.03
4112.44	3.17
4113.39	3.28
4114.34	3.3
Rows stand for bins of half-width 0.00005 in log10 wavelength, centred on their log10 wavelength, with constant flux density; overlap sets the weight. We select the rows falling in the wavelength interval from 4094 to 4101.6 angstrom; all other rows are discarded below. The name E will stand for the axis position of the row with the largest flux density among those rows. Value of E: 4098.27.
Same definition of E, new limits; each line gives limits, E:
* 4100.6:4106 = 4101.10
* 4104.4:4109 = 4108.66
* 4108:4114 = 4113.39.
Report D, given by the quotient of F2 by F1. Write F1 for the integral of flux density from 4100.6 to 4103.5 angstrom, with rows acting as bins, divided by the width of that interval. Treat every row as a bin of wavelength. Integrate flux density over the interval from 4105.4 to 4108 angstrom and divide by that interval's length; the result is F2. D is 1.07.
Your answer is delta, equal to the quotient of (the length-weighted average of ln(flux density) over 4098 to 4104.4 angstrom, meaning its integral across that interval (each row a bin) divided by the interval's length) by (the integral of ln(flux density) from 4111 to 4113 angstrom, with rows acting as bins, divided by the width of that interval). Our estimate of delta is 0.83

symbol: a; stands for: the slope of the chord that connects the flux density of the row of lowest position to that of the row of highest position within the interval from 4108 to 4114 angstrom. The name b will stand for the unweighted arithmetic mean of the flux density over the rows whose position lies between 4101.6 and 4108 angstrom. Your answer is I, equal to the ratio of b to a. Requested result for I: 22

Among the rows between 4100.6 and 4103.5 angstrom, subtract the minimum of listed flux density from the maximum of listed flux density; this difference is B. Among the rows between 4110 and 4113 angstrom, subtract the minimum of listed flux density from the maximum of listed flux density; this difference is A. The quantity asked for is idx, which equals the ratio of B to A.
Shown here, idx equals 0.7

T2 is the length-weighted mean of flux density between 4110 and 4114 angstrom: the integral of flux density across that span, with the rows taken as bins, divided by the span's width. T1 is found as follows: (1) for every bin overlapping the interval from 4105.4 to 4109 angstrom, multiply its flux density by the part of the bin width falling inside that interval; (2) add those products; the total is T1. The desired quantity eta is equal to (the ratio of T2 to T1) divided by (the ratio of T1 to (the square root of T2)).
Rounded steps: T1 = 9.5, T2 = 3.09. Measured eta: 0.061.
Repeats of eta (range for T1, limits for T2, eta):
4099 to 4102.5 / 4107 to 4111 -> 0.056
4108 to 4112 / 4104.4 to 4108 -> 0.031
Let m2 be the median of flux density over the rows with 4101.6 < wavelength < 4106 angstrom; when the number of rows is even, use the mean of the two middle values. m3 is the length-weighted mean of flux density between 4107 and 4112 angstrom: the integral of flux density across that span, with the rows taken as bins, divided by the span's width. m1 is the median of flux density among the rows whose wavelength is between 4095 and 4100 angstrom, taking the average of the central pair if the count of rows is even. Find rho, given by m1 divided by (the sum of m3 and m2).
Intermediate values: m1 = 2.85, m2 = 2.40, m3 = 2.83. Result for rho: 0.545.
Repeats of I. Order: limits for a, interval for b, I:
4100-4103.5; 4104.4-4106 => -19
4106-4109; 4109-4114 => 38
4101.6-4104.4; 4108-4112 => -136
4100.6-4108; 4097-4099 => 121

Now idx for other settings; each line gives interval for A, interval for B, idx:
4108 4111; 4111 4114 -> 1.7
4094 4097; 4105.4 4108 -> 0.9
